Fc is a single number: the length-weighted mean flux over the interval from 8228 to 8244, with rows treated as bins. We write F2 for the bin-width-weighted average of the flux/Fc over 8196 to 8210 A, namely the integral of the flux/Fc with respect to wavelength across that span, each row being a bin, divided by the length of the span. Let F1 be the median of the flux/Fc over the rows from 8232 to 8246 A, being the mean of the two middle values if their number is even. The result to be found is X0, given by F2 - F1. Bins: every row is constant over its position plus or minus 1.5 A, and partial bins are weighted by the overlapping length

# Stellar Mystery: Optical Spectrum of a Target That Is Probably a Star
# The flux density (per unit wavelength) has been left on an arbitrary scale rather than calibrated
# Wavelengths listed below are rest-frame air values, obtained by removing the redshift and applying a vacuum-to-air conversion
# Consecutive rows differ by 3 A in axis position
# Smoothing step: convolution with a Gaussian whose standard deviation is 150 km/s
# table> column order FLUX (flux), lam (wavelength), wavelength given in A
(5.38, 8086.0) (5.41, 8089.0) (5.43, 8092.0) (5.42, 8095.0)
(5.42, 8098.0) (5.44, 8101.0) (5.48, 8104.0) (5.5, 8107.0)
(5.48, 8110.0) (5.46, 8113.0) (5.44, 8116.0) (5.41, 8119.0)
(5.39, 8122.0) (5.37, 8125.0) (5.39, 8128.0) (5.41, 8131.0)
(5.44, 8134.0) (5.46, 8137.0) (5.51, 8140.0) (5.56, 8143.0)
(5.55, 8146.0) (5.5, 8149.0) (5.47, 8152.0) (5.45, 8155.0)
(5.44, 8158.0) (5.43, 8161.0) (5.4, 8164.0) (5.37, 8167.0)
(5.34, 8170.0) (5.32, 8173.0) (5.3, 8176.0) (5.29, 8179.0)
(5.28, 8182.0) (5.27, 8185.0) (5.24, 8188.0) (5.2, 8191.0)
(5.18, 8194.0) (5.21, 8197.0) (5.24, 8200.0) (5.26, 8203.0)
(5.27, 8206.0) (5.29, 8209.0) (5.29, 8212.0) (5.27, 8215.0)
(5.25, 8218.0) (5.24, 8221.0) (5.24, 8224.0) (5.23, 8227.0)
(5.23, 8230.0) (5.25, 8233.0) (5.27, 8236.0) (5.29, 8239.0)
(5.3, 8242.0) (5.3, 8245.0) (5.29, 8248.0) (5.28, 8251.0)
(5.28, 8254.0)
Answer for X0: -0.01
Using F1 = 1.00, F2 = 1.00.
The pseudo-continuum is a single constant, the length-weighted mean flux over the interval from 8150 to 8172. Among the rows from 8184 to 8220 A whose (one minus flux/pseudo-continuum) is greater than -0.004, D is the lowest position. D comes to 8185.0 A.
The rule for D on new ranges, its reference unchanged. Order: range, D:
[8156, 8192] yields 8161.0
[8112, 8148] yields 8119.0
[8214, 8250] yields 8215.0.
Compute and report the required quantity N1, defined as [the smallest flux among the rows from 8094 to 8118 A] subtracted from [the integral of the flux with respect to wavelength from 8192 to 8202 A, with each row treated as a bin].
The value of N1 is 47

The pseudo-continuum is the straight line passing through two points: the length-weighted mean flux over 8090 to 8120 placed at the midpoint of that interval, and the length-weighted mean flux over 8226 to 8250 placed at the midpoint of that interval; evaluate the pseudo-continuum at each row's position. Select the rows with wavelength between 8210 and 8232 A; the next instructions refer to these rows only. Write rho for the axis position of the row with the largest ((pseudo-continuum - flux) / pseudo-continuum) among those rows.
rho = 8227.0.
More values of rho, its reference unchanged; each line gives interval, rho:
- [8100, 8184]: 8182.0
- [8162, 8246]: 8194.0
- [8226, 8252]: 8227.0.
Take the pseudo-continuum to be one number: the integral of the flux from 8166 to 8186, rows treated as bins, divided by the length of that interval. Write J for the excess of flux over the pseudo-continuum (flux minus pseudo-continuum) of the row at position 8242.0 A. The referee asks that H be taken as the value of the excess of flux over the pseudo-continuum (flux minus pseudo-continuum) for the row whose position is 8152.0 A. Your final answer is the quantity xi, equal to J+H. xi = 0.15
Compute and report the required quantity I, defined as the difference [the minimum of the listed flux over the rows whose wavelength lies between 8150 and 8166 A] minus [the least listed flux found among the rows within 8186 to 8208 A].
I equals 0.22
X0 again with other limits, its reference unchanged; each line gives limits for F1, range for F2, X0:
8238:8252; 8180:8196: -0.01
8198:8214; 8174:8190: 0.00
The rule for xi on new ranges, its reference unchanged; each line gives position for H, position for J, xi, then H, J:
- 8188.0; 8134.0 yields 0.06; -0.07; 0.13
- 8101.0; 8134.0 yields 0.26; 0.13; 0.13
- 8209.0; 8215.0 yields -0.06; -0.02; -0.04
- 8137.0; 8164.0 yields 0.24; 0.15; 0.09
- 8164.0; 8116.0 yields 0.22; 0.09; 0.13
